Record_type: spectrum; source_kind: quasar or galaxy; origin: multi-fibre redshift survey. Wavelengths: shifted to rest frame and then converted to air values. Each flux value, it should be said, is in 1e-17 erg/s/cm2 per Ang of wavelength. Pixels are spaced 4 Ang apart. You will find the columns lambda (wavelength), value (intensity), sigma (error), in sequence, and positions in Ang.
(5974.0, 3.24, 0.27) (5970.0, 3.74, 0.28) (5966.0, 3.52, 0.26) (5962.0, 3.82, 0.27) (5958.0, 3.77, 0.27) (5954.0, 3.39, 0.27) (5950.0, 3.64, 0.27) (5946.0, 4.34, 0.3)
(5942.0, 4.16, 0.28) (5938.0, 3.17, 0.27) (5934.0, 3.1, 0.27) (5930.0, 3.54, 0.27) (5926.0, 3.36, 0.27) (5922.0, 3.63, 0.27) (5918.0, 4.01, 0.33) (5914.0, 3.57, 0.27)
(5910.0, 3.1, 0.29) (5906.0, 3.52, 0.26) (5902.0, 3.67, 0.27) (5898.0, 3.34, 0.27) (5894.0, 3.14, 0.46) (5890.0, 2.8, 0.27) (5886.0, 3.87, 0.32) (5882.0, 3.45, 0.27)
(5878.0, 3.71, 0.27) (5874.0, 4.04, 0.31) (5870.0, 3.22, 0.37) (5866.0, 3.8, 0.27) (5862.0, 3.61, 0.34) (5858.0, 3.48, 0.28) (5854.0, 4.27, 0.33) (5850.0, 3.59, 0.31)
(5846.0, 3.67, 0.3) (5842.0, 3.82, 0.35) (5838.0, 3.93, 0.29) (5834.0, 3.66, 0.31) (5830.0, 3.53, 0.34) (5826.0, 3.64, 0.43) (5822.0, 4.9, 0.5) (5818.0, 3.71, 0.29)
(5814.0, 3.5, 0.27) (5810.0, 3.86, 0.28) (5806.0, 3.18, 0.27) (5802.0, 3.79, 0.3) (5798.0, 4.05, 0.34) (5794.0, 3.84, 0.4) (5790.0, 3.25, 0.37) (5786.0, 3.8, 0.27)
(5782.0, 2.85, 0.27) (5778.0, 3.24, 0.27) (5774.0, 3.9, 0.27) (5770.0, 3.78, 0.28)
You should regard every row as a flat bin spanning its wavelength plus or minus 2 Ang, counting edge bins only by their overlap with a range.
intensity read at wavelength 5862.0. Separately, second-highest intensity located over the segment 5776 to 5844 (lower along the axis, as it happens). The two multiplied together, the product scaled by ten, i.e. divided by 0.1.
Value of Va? 146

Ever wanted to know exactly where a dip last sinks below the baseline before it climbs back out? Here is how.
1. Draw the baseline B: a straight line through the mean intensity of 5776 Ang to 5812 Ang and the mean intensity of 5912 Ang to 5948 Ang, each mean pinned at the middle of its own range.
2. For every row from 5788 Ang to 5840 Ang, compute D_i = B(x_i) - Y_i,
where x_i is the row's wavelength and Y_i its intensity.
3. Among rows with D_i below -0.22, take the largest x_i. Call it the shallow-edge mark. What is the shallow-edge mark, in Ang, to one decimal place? 5838.0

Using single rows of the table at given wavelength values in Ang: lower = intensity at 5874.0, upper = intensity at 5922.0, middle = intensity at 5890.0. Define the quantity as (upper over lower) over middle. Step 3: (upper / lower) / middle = 0.321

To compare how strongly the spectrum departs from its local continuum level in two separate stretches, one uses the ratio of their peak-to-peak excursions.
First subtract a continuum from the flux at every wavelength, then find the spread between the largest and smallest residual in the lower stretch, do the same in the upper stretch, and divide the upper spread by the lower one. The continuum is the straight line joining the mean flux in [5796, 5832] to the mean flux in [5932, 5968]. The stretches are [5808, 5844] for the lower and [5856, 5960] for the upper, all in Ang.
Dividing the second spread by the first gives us 1.1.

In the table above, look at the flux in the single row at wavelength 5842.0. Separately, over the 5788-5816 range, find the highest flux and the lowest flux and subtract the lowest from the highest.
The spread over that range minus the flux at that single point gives -2.95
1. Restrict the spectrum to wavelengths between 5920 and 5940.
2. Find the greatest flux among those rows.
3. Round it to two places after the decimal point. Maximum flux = 3.63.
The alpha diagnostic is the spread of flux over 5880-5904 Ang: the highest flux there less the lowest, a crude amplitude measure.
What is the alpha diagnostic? 1.07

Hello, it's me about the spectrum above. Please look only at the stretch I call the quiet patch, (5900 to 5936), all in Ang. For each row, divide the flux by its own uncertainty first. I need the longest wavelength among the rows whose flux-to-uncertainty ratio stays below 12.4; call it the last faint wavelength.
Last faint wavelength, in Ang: 5934.0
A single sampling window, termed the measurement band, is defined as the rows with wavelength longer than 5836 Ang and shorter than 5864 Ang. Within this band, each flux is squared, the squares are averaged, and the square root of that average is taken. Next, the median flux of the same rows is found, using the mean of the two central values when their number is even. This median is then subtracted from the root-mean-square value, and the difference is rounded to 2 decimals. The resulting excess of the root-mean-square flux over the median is 0.11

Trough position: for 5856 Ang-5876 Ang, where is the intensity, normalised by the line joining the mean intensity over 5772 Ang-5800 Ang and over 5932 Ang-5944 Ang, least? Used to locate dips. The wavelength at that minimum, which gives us 5870.0 Ang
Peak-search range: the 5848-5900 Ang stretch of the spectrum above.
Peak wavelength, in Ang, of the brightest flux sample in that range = 5854.0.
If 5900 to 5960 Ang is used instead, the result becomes 5946.0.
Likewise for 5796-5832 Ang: 5822.0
